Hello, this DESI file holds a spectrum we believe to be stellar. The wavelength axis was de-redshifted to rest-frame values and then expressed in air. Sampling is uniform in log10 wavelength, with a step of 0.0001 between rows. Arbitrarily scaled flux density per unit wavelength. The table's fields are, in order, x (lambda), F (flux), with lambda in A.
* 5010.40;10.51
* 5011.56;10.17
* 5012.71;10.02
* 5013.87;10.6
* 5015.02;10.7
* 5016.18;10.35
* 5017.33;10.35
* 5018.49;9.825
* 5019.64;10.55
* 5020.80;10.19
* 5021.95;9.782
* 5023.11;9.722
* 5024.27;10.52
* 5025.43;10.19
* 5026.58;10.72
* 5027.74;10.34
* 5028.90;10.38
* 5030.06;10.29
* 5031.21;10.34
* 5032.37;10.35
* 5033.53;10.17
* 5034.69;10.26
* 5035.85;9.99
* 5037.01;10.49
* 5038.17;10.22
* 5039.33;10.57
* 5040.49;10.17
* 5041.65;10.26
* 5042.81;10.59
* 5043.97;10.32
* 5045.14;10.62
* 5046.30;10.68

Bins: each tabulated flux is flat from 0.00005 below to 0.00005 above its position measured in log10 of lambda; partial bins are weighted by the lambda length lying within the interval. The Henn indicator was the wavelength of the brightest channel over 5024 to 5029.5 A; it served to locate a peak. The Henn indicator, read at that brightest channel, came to 5026.58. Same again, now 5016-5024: 5019.64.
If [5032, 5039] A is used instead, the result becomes 5037.01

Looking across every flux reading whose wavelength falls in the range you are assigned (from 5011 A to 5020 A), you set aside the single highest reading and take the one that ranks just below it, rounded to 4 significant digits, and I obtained 10.60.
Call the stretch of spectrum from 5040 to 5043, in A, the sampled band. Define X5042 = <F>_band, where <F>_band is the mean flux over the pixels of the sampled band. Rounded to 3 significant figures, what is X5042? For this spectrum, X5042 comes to 10.3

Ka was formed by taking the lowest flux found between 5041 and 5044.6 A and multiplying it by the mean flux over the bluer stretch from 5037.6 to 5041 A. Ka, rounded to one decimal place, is 105.9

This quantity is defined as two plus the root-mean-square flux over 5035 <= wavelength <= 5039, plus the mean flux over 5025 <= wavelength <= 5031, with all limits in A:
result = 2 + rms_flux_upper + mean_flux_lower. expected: 22.6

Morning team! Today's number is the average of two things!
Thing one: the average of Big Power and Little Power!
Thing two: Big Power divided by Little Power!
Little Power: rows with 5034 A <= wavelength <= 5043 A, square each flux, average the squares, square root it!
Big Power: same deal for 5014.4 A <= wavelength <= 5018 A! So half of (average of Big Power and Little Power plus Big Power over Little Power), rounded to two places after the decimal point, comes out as 5.70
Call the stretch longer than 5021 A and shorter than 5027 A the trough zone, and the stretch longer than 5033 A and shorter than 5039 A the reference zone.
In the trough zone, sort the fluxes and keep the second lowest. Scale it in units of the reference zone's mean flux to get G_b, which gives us 0.96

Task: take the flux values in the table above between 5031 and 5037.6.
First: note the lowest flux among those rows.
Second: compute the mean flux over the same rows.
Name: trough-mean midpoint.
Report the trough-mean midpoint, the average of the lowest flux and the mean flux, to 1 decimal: 10.1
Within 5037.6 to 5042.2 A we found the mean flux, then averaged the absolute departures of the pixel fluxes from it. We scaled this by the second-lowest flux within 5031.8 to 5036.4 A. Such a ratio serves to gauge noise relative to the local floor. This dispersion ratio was 0.013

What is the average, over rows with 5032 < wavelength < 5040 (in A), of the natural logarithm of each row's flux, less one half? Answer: 1.83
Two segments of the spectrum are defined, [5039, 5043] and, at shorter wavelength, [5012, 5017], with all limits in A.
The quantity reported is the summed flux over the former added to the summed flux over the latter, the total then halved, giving 41.6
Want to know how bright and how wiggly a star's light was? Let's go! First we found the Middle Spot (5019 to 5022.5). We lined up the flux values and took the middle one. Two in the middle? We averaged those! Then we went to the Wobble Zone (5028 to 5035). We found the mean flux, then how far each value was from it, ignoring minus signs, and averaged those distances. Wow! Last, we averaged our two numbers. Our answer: 5.12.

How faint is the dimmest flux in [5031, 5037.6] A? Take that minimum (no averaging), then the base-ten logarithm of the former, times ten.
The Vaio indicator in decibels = 10.0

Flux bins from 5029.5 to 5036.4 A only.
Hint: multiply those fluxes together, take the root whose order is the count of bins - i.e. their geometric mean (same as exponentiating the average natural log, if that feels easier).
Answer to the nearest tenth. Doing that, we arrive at 10.2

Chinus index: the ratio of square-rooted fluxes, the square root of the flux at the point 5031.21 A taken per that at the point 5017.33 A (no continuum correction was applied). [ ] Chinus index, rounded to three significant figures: 1.00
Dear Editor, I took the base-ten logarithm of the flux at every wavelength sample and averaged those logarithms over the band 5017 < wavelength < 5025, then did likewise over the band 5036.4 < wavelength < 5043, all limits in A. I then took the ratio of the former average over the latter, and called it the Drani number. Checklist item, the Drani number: 0.99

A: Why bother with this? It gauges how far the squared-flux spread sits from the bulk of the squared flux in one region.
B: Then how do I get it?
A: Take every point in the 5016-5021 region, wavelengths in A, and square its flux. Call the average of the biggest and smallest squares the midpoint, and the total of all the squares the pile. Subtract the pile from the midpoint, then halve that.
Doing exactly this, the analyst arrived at -211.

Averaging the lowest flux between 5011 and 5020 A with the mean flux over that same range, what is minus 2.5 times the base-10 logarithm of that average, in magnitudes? -2.51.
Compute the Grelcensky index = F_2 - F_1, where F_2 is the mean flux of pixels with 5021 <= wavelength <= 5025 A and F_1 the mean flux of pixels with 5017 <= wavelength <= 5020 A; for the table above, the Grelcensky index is -0.2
